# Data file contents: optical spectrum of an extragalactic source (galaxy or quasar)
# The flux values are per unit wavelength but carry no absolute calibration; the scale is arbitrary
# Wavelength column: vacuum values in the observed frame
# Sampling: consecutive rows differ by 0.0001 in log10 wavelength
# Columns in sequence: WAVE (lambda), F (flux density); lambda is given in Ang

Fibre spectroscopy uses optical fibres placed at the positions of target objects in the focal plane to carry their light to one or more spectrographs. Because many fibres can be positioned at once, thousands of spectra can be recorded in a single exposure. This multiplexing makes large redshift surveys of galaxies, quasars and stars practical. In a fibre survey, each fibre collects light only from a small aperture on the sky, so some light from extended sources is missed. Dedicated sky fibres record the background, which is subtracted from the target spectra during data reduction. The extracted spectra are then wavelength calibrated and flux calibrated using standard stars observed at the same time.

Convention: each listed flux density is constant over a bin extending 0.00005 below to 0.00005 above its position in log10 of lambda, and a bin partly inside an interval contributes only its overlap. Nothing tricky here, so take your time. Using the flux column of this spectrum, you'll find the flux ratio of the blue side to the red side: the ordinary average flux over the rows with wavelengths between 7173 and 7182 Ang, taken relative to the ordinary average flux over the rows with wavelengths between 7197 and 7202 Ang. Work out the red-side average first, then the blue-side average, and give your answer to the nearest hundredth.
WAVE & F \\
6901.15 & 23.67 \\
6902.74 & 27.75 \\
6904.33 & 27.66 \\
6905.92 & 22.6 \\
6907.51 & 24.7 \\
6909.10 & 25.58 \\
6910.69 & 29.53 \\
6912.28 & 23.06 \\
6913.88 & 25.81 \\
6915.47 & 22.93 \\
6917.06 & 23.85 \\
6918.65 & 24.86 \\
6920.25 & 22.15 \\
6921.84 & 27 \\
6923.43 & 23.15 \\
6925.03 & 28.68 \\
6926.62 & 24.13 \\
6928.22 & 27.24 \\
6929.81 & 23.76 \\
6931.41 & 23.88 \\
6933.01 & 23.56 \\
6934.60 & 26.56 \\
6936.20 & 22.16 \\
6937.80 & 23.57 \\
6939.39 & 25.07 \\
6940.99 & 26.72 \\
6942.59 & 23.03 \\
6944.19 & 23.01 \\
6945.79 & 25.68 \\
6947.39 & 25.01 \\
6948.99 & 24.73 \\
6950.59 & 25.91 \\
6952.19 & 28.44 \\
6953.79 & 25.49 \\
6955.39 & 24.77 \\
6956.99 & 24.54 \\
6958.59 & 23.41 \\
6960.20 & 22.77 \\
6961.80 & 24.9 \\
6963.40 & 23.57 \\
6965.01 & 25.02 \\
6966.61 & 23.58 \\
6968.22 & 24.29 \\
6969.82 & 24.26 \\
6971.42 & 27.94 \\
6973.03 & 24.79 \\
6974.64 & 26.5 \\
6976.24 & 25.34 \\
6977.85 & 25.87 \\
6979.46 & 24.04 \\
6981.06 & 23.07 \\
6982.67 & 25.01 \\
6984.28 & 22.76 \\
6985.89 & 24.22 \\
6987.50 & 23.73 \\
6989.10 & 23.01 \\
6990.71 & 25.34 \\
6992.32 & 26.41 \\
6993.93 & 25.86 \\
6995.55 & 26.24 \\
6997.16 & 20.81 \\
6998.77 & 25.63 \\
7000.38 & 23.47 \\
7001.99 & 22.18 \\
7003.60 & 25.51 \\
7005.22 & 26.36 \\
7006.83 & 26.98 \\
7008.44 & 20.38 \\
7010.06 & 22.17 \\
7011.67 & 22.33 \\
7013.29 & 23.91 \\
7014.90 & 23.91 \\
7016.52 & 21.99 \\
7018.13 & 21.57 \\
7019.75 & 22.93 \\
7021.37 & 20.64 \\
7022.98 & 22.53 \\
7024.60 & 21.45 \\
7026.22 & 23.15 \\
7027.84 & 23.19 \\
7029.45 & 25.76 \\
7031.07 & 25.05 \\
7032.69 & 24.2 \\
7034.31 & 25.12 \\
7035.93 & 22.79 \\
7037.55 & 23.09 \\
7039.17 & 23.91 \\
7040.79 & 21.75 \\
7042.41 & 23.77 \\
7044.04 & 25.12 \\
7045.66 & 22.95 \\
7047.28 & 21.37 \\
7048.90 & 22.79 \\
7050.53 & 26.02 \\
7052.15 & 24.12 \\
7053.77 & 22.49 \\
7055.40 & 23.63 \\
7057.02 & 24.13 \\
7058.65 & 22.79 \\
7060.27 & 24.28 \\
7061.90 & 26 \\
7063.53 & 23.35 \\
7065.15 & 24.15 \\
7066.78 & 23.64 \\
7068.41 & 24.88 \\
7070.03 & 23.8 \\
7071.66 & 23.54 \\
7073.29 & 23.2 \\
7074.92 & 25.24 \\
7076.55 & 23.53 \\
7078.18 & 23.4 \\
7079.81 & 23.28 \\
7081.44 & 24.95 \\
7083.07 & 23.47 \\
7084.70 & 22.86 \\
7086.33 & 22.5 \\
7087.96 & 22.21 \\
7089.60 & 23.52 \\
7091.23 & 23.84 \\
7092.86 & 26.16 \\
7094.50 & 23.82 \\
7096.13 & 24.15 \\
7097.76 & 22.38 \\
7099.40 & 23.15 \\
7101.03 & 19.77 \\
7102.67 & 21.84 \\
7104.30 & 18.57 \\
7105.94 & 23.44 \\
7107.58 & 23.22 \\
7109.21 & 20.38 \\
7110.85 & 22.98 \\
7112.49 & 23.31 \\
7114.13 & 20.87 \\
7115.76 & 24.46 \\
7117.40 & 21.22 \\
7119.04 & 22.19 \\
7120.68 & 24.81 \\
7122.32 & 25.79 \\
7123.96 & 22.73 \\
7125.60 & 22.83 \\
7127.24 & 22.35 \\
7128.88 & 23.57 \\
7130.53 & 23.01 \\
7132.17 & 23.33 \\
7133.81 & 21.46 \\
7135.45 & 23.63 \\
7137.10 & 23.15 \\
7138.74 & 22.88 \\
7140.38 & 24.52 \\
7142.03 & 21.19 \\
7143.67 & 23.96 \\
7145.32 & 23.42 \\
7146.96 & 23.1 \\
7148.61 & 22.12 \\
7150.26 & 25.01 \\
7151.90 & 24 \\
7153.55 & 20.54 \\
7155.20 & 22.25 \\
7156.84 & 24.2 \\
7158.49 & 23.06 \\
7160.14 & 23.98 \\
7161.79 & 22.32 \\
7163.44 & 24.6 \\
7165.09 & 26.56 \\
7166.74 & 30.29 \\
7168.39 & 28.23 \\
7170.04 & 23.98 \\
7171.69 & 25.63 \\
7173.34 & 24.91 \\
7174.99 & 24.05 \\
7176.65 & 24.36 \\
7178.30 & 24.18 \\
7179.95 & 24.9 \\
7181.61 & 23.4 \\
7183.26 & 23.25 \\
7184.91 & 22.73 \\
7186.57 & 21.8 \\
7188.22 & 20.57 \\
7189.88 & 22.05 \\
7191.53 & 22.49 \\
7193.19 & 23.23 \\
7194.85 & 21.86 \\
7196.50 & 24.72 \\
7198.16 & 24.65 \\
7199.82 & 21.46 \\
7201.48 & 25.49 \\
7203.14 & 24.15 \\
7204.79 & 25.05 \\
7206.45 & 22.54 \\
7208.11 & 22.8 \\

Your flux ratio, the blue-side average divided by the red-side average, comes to 1.02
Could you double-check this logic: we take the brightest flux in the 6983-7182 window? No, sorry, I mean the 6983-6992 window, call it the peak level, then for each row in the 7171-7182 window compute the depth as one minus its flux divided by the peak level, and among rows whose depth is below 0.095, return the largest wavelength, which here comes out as 7181.61 Ang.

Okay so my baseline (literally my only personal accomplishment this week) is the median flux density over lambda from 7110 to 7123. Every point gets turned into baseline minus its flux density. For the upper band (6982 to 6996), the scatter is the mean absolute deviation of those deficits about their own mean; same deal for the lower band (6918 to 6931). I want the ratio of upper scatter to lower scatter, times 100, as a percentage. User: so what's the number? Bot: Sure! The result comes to 61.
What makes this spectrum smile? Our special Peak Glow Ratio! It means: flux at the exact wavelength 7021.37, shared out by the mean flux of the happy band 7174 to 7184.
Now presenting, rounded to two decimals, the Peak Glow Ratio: 0.86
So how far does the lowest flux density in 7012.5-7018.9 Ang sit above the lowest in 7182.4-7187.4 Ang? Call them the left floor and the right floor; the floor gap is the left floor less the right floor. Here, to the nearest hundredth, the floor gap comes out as -0.23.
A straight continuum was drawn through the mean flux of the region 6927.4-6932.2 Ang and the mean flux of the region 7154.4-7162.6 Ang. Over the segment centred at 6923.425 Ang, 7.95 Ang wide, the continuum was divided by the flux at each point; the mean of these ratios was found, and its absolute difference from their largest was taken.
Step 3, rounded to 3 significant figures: 0.121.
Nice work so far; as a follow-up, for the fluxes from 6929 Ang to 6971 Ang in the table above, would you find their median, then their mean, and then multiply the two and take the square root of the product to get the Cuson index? 24.5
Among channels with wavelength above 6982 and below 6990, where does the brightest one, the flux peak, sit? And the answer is 6982.67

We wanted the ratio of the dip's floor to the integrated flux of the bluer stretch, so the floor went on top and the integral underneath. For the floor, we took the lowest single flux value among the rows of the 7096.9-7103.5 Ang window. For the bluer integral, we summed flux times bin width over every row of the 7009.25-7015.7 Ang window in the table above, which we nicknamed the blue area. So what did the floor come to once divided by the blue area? 0.133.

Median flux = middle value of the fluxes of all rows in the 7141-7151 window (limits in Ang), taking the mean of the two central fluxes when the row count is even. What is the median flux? 23.3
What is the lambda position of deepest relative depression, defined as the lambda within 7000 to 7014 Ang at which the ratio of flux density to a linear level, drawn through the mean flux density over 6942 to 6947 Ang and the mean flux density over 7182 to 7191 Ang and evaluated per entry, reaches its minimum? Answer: 7008.44 Ang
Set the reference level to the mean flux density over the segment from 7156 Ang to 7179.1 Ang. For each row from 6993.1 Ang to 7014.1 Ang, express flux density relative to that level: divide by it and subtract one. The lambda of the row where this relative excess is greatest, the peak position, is 7006.83 Ang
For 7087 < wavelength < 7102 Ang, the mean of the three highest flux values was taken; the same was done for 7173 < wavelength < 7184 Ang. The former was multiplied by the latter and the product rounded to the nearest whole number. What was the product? 611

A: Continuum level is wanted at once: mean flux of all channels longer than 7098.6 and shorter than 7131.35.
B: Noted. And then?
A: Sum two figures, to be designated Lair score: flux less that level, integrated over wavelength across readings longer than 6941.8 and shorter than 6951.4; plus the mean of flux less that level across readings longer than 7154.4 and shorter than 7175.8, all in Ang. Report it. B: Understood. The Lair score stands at 22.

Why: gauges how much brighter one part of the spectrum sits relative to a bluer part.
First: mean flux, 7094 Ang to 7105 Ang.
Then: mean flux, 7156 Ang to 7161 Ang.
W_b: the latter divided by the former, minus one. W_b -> 0.082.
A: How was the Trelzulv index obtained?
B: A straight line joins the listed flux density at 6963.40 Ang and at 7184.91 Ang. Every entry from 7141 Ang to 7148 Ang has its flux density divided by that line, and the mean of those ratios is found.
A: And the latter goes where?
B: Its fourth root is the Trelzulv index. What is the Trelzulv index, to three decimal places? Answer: 1.000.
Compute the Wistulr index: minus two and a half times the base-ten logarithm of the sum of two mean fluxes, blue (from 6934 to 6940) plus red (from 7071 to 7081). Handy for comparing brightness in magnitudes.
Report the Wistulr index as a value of -4.20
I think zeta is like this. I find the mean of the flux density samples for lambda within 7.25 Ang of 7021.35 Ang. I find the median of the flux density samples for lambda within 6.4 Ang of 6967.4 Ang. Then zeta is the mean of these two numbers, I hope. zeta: 23.5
